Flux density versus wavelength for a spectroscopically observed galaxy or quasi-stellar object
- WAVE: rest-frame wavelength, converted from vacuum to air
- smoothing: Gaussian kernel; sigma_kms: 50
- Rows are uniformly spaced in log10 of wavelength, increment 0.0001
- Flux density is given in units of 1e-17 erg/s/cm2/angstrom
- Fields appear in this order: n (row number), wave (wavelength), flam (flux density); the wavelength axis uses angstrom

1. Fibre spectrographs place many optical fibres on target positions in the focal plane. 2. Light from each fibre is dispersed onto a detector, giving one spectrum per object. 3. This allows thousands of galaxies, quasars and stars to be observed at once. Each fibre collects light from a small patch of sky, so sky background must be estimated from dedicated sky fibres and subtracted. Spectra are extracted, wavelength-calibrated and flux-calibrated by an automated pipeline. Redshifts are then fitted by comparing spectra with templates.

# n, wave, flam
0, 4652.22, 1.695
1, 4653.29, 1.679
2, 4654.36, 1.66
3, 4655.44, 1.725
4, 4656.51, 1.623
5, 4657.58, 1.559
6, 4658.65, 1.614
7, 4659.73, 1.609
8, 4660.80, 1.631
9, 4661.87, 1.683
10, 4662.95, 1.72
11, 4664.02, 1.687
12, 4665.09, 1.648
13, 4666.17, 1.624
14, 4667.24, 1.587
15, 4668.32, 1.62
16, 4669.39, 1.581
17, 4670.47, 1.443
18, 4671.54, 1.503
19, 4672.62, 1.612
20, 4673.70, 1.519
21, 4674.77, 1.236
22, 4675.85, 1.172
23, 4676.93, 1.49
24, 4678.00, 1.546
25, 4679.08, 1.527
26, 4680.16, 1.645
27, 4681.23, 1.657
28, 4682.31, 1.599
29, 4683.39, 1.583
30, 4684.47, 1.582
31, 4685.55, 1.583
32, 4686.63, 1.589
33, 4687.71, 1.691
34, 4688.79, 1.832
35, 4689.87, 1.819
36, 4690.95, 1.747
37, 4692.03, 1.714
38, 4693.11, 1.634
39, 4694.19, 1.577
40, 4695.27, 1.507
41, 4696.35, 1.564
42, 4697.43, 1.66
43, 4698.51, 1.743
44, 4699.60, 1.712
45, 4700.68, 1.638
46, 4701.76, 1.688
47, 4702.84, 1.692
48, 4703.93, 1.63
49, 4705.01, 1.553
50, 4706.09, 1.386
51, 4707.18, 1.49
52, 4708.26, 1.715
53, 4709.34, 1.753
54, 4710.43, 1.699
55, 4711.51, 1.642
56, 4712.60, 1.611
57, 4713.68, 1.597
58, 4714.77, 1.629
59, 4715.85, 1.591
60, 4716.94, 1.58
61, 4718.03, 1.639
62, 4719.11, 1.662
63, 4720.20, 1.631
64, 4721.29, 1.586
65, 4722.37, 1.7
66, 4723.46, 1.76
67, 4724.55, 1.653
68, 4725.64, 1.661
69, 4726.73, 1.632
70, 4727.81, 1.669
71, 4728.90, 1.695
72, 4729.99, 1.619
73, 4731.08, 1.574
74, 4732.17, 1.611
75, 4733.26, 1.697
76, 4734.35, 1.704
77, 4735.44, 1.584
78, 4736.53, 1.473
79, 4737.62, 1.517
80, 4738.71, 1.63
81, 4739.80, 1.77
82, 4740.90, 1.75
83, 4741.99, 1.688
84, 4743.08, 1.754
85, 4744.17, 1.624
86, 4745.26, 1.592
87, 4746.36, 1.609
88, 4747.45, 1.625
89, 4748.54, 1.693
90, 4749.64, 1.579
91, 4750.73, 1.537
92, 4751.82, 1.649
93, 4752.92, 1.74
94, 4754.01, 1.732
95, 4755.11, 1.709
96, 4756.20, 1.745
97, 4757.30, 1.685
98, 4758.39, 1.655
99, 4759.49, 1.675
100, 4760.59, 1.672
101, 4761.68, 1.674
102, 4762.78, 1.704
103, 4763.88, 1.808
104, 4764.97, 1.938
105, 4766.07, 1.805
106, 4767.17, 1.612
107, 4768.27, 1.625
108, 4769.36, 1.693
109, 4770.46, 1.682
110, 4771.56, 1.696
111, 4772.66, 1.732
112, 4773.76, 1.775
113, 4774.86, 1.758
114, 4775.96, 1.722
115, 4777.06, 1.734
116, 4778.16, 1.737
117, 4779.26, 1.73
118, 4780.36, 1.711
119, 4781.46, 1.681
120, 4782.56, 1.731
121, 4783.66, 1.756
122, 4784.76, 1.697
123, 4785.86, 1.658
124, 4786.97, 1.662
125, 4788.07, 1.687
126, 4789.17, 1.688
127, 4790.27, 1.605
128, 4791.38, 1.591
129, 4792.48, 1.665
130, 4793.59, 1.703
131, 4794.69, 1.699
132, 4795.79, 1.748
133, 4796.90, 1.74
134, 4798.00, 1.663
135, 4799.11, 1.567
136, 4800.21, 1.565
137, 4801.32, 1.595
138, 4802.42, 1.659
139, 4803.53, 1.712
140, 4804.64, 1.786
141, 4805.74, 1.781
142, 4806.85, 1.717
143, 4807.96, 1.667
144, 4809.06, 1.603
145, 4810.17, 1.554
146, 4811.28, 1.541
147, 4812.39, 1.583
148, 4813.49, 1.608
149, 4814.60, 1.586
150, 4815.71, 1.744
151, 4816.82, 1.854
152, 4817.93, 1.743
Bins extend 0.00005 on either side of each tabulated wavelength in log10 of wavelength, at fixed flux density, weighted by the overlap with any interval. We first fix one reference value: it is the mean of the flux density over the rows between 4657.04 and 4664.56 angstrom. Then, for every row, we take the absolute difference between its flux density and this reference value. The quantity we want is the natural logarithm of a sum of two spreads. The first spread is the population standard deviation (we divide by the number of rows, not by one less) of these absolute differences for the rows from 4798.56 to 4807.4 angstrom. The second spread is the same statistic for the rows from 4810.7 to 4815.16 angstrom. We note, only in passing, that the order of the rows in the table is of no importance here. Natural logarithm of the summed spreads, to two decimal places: -2.75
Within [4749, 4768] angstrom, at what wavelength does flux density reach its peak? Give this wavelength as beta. 4764.97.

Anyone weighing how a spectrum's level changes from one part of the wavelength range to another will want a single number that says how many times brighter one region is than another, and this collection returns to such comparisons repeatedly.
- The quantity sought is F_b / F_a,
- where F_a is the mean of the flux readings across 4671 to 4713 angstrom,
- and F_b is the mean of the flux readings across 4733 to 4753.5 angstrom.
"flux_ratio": 1.02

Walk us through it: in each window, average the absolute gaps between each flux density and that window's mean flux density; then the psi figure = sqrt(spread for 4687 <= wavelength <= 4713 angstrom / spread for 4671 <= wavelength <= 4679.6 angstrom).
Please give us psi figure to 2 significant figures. 0.81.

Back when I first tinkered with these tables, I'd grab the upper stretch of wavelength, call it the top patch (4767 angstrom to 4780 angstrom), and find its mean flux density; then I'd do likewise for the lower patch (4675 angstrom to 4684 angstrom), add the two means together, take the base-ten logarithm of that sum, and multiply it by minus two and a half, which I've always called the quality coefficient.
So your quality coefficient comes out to -1.27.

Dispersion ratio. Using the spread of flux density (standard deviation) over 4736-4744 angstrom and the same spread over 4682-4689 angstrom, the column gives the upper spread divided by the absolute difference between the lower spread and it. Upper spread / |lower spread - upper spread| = 4.75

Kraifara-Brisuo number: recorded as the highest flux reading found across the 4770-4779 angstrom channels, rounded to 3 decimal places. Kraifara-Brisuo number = 1.775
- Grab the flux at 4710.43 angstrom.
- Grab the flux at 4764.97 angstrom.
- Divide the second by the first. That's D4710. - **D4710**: 1.14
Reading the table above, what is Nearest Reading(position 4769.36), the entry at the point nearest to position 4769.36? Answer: 1.693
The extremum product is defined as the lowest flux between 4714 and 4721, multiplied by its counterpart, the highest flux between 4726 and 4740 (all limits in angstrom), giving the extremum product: 2.80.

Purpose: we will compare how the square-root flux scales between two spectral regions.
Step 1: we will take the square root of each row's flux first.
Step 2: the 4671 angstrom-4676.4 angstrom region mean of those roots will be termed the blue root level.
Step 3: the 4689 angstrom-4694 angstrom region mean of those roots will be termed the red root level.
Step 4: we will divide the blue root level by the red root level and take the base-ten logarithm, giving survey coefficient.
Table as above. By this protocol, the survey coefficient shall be -0.045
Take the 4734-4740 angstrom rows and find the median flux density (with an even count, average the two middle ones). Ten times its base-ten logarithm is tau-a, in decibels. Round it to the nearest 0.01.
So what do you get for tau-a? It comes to 2.06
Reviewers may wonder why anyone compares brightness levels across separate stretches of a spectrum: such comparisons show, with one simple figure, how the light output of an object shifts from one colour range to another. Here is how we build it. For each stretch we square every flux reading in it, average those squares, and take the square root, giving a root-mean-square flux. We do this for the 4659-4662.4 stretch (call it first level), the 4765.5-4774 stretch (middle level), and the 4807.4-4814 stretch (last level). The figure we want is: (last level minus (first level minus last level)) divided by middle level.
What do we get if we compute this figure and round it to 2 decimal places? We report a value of 0.91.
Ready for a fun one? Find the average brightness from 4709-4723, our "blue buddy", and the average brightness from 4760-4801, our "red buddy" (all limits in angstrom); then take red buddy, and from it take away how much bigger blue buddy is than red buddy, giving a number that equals 1.76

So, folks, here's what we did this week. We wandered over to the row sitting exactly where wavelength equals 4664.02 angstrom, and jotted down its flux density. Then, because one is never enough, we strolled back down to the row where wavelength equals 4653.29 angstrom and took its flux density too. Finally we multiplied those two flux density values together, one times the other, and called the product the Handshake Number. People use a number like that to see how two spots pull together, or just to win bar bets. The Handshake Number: 2.83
